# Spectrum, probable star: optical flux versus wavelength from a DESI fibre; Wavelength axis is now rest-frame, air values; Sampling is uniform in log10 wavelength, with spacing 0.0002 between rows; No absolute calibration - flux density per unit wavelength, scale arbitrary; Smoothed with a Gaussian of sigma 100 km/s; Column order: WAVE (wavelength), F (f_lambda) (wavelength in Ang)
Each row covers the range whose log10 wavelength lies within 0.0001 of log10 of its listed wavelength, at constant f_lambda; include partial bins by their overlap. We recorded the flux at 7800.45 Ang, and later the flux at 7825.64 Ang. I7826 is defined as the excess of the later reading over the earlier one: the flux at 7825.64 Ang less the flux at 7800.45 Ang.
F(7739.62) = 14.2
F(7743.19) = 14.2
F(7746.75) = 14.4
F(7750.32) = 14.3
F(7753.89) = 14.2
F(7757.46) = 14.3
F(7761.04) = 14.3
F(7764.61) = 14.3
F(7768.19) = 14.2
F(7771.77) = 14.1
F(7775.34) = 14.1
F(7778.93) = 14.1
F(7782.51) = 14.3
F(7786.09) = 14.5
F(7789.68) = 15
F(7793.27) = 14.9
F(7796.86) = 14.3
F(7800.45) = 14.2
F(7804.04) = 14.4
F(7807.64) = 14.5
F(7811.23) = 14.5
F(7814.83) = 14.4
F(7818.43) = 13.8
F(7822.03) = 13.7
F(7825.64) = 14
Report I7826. -0.20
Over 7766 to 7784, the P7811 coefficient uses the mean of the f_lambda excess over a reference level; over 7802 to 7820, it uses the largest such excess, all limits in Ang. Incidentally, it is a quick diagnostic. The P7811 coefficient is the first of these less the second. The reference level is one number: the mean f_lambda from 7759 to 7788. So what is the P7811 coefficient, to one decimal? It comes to -0.3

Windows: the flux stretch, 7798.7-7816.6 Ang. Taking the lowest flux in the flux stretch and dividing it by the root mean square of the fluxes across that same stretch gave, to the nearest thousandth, 0.986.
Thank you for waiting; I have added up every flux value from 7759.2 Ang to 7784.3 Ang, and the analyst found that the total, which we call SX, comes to 99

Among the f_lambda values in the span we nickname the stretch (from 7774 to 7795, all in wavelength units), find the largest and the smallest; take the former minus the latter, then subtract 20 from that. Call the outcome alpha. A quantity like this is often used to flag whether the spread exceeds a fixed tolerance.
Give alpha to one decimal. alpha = -19.1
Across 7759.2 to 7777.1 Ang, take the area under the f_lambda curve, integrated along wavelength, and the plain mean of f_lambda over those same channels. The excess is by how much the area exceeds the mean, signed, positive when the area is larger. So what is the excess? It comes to 240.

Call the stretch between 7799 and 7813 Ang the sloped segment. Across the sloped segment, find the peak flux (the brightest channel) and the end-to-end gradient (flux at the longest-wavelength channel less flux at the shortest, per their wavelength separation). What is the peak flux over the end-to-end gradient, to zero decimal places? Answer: 521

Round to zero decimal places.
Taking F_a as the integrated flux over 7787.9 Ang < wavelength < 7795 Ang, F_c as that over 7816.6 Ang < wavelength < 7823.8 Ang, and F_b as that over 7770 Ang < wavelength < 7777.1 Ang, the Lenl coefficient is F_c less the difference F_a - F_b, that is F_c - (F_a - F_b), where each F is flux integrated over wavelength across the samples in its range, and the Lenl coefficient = 93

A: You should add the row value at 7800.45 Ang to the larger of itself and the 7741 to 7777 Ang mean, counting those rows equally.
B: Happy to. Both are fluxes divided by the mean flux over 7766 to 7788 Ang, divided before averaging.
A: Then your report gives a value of 2.00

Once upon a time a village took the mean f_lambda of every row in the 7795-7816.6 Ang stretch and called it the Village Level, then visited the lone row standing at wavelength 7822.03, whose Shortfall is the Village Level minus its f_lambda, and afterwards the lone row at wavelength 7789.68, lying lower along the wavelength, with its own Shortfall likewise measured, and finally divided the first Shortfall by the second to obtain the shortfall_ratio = -1.1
